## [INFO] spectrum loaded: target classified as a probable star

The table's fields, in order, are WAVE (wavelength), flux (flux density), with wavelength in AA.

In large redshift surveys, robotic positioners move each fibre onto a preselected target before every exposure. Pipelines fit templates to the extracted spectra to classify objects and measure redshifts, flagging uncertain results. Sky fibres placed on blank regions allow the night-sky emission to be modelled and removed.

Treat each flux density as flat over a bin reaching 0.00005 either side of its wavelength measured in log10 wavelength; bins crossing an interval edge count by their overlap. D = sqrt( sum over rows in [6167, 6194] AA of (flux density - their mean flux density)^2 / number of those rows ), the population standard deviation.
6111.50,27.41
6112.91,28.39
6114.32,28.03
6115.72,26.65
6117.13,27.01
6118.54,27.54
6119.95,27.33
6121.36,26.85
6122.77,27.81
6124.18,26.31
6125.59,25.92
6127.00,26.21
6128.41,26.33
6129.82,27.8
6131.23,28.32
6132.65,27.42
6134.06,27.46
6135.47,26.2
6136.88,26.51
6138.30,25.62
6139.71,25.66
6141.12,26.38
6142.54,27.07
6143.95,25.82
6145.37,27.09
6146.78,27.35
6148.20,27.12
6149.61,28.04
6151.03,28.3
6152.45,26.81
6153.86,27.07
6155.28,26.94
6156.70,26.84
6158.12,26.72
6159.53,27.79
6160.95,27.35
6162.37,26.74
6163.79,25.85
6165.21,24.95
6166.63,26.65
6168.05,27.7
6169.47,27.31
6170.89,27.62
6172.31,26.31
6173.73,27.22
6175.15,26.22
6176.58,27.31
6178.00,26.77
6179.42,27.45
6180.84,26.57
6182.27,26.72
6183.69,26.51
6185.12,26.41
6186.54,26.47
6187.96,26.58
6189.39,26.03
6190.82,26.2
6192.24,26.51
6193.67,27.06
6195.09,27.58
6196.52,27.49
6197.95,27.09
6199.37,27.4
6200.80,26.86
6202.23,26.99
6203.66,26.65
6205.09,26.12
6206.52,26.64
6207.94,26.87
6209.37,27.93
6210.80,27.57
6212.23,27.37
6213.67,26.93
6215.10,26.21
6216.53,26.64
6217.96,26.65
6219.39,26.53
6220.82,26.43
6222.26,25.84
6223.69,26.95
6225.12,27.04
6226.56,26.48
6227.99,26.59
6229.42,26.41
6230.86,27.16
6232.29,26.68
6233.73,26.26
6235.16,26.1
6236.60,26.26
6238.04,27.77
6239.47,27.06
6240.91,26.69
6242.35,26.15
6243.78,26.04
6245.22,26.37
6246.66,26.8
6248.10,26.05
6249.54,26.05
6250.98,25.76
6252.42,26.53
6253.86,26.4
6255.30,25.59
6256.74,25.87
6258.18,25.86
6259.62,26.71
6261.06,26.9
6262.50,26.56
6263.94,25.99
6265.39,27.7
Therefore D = 0.50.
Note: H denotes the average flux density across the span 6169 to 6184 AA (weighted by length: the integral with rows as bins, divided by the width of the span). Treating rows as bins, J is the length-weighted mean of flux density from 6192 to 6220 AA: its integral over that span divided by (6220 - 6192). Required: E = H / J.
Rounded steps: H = 26.9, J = 27.0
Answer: 0.998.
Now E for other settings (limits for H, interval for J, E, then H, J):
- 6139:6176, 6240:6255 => 1.024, 26.9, 26.3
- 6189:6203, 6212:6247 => 1.013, 26.9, 26.6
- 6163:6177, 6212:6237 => 1.005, 26.7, 26.6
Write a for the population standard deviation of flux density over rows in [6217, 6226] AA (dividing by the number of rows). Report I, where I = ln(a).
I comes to -0.93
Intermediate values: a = 0.39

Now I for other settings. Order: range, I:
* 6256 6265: -0.86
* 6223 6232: -1.24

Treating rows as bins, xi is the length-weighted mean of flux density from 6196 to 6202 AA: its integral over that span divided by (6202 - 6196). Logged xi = 27.2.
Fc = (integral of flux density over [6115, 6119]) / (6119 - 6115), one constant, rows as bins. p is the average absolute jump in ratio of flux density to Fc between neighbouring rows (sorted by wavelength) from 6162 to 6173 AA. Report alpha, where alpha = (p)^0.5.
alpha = 0.19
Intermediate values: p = 0.0346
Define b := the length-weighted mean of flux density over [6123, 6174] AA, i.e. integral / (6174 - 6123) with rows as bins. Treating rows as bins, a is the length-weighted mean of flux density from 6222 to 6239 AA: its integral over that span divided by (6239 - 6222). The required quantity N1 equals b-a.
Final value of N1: 0.20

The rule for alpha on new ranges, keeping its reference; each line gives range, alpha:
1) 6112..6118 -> 0.16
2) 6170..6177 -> 0.20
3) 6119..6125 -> 0.19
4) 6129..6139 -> 0.16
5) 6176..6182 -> 0.16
